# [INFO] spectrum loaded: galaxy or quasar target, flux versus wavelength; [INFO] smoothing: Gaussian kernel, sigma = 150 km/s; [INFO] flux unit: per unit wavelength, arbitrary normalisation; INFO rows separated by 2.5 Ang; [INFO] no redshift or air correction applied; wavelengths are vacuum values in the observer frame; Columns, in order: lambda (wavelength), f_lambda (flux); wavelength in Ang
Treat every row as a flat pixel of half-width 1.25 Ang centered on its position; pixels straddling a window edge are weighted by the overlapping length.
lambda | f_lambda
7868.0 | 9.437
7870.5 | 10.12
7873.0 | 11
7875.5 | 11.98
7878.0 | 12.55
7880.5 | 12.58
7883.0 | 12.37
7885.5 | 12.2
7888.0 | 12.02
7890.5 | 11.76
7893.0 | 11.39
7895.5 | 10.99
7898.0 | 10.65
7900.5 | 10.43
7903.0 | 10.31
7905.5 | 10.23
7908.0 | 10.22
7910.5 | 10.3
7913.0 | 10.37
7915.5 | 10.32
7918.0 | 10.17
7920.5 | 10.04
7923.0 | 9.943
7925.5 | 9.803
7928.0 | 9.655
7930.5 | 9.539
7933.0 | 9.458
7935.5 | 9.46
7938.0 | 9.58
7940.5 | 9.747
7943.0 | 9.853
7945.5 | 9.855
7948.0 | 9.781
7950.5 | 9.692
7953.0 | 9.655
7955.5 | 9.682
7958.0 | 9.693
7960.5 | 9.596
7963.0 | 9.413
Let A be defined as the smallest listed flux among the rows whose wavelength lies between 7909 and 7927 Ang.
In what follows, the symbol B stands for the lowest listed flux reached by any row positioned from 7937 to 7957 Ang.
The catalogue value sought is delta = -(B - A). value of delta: 0.22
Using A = 9.803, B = 9.58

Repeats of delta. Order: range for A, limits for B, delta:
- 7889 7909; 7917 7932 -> 0.68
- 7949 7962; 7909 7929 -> -0.06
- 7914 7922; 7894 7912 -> -0.18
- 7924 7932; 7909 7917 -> -0.76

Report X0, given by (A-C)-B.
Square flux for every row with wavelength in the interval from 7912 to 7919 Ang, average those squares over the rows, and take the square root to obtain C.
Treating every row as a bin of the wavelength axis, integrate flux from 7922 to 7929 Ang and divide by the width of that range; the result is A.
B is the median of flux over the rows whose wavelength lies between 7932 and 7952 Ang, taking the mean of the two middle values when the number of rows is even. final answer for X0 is -10.2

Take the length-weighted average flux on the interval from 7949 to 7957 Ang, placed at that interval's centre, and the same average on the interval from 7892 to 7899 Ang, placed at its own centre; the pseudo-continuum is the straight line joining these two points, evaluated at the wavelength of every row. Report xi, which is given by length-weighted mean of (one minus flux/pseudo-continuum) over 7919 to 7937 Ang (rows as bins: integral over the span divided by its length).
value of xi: 0.054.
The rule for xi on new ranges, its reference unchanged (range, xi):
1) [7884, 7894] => -0.063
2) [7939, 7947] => 0.010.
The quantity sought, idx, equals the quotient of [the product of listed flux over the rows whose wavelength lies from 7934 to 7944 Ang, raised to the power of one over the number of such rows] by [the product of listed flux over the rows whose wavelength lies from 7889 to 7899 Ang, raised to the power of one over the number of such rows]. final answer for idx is 0.86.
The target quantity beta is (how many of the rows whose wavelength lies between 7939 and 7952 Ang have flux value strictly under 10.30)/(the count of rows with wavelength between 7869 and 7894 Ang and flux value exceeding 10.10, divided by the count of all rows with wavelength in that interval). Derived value 5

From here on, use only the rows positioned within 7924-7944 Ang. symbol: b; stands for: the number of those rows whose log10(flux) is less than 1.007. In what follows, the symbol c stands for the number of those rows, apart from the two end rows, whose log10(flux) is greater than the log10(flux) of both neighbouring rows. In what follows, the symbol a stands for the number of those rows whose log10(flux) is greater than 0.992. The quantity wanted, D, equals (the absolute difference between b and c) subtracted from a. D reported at -7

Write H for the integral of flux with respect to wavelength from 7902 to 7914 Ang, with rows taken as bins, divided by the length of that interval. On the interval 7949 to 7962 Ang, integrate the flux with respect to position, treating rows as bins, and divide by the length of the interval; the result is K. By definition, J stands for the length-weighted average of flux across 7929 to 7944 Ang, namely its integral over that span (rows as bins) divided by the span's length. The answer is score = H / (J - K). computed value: -177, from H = 10.3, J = 9.6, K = 9.66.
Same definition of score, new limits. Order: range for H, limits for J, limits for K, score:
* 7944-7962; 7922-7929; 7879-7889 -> -4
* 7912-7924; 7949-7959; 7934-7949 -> -414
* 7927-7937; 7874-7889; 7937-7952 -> 4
